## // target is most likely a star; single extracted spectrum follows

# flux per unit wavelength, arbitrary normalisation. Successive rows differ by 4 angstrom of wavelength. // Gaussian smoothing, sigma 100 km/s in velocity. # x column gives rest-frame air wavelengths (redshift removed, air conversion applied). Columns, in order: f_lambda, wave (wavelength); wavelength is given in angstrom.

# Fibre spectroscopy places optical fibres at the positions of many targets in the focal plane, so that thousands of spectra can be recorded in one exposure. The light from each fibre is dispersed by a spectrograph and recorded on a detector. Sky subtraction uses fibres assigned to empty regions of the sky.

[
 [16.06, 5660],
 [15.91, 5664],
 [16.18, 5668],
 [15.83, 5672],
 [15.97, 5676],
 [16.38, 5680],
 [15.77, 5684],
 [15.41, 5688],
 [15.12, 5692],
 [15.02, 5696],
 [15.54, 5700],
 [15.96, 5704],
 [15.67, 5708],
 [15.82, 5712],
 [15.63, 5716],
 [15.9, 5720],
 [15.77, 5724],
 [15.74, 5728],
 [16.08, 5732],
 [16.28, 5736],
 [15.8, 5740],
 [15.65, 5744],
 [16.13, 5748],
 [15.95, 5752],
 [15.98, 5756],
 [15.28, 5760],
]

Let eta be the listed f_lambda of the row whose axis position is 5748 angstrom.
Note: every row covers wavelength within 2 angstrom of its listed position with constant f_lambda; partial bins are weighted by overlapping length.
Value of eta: 16.13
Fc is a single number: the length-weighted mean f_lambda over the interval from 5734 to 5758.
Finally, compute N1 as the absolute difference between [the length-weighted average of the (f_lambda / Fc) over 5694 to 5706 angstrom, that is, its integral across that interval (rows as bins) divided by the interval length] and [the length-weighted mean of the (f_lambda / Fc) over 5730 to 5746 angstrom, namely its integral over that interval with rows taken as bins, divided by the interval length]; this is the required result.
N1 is 0.028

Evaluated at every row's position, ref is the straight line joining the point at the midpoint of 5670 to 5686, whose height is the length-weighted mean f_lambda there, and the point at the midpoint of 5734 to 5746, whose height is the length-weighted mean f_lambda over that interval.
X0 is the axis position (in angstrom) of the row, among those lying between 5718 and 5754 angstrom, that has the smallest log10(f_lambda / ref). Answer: 5744 angstrom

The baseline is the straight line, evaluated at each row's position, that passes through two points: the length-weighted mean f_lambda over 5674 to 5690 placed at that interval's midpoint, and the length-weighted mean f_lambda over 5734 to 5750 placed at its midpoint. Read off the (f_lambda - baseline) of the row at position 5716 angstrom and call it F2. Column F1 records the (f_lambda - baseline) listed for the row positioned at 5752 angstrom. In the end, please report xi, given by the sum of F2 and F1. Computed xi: -0.33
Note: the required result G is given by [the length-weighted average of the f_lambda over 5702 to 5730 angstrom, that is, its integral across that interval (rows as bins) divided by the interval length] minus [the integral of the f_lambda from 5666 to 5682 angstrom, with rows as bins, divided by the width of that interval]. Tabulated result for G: -0.3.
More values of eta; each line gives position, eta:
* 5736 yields 16.28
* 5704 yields 15.96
